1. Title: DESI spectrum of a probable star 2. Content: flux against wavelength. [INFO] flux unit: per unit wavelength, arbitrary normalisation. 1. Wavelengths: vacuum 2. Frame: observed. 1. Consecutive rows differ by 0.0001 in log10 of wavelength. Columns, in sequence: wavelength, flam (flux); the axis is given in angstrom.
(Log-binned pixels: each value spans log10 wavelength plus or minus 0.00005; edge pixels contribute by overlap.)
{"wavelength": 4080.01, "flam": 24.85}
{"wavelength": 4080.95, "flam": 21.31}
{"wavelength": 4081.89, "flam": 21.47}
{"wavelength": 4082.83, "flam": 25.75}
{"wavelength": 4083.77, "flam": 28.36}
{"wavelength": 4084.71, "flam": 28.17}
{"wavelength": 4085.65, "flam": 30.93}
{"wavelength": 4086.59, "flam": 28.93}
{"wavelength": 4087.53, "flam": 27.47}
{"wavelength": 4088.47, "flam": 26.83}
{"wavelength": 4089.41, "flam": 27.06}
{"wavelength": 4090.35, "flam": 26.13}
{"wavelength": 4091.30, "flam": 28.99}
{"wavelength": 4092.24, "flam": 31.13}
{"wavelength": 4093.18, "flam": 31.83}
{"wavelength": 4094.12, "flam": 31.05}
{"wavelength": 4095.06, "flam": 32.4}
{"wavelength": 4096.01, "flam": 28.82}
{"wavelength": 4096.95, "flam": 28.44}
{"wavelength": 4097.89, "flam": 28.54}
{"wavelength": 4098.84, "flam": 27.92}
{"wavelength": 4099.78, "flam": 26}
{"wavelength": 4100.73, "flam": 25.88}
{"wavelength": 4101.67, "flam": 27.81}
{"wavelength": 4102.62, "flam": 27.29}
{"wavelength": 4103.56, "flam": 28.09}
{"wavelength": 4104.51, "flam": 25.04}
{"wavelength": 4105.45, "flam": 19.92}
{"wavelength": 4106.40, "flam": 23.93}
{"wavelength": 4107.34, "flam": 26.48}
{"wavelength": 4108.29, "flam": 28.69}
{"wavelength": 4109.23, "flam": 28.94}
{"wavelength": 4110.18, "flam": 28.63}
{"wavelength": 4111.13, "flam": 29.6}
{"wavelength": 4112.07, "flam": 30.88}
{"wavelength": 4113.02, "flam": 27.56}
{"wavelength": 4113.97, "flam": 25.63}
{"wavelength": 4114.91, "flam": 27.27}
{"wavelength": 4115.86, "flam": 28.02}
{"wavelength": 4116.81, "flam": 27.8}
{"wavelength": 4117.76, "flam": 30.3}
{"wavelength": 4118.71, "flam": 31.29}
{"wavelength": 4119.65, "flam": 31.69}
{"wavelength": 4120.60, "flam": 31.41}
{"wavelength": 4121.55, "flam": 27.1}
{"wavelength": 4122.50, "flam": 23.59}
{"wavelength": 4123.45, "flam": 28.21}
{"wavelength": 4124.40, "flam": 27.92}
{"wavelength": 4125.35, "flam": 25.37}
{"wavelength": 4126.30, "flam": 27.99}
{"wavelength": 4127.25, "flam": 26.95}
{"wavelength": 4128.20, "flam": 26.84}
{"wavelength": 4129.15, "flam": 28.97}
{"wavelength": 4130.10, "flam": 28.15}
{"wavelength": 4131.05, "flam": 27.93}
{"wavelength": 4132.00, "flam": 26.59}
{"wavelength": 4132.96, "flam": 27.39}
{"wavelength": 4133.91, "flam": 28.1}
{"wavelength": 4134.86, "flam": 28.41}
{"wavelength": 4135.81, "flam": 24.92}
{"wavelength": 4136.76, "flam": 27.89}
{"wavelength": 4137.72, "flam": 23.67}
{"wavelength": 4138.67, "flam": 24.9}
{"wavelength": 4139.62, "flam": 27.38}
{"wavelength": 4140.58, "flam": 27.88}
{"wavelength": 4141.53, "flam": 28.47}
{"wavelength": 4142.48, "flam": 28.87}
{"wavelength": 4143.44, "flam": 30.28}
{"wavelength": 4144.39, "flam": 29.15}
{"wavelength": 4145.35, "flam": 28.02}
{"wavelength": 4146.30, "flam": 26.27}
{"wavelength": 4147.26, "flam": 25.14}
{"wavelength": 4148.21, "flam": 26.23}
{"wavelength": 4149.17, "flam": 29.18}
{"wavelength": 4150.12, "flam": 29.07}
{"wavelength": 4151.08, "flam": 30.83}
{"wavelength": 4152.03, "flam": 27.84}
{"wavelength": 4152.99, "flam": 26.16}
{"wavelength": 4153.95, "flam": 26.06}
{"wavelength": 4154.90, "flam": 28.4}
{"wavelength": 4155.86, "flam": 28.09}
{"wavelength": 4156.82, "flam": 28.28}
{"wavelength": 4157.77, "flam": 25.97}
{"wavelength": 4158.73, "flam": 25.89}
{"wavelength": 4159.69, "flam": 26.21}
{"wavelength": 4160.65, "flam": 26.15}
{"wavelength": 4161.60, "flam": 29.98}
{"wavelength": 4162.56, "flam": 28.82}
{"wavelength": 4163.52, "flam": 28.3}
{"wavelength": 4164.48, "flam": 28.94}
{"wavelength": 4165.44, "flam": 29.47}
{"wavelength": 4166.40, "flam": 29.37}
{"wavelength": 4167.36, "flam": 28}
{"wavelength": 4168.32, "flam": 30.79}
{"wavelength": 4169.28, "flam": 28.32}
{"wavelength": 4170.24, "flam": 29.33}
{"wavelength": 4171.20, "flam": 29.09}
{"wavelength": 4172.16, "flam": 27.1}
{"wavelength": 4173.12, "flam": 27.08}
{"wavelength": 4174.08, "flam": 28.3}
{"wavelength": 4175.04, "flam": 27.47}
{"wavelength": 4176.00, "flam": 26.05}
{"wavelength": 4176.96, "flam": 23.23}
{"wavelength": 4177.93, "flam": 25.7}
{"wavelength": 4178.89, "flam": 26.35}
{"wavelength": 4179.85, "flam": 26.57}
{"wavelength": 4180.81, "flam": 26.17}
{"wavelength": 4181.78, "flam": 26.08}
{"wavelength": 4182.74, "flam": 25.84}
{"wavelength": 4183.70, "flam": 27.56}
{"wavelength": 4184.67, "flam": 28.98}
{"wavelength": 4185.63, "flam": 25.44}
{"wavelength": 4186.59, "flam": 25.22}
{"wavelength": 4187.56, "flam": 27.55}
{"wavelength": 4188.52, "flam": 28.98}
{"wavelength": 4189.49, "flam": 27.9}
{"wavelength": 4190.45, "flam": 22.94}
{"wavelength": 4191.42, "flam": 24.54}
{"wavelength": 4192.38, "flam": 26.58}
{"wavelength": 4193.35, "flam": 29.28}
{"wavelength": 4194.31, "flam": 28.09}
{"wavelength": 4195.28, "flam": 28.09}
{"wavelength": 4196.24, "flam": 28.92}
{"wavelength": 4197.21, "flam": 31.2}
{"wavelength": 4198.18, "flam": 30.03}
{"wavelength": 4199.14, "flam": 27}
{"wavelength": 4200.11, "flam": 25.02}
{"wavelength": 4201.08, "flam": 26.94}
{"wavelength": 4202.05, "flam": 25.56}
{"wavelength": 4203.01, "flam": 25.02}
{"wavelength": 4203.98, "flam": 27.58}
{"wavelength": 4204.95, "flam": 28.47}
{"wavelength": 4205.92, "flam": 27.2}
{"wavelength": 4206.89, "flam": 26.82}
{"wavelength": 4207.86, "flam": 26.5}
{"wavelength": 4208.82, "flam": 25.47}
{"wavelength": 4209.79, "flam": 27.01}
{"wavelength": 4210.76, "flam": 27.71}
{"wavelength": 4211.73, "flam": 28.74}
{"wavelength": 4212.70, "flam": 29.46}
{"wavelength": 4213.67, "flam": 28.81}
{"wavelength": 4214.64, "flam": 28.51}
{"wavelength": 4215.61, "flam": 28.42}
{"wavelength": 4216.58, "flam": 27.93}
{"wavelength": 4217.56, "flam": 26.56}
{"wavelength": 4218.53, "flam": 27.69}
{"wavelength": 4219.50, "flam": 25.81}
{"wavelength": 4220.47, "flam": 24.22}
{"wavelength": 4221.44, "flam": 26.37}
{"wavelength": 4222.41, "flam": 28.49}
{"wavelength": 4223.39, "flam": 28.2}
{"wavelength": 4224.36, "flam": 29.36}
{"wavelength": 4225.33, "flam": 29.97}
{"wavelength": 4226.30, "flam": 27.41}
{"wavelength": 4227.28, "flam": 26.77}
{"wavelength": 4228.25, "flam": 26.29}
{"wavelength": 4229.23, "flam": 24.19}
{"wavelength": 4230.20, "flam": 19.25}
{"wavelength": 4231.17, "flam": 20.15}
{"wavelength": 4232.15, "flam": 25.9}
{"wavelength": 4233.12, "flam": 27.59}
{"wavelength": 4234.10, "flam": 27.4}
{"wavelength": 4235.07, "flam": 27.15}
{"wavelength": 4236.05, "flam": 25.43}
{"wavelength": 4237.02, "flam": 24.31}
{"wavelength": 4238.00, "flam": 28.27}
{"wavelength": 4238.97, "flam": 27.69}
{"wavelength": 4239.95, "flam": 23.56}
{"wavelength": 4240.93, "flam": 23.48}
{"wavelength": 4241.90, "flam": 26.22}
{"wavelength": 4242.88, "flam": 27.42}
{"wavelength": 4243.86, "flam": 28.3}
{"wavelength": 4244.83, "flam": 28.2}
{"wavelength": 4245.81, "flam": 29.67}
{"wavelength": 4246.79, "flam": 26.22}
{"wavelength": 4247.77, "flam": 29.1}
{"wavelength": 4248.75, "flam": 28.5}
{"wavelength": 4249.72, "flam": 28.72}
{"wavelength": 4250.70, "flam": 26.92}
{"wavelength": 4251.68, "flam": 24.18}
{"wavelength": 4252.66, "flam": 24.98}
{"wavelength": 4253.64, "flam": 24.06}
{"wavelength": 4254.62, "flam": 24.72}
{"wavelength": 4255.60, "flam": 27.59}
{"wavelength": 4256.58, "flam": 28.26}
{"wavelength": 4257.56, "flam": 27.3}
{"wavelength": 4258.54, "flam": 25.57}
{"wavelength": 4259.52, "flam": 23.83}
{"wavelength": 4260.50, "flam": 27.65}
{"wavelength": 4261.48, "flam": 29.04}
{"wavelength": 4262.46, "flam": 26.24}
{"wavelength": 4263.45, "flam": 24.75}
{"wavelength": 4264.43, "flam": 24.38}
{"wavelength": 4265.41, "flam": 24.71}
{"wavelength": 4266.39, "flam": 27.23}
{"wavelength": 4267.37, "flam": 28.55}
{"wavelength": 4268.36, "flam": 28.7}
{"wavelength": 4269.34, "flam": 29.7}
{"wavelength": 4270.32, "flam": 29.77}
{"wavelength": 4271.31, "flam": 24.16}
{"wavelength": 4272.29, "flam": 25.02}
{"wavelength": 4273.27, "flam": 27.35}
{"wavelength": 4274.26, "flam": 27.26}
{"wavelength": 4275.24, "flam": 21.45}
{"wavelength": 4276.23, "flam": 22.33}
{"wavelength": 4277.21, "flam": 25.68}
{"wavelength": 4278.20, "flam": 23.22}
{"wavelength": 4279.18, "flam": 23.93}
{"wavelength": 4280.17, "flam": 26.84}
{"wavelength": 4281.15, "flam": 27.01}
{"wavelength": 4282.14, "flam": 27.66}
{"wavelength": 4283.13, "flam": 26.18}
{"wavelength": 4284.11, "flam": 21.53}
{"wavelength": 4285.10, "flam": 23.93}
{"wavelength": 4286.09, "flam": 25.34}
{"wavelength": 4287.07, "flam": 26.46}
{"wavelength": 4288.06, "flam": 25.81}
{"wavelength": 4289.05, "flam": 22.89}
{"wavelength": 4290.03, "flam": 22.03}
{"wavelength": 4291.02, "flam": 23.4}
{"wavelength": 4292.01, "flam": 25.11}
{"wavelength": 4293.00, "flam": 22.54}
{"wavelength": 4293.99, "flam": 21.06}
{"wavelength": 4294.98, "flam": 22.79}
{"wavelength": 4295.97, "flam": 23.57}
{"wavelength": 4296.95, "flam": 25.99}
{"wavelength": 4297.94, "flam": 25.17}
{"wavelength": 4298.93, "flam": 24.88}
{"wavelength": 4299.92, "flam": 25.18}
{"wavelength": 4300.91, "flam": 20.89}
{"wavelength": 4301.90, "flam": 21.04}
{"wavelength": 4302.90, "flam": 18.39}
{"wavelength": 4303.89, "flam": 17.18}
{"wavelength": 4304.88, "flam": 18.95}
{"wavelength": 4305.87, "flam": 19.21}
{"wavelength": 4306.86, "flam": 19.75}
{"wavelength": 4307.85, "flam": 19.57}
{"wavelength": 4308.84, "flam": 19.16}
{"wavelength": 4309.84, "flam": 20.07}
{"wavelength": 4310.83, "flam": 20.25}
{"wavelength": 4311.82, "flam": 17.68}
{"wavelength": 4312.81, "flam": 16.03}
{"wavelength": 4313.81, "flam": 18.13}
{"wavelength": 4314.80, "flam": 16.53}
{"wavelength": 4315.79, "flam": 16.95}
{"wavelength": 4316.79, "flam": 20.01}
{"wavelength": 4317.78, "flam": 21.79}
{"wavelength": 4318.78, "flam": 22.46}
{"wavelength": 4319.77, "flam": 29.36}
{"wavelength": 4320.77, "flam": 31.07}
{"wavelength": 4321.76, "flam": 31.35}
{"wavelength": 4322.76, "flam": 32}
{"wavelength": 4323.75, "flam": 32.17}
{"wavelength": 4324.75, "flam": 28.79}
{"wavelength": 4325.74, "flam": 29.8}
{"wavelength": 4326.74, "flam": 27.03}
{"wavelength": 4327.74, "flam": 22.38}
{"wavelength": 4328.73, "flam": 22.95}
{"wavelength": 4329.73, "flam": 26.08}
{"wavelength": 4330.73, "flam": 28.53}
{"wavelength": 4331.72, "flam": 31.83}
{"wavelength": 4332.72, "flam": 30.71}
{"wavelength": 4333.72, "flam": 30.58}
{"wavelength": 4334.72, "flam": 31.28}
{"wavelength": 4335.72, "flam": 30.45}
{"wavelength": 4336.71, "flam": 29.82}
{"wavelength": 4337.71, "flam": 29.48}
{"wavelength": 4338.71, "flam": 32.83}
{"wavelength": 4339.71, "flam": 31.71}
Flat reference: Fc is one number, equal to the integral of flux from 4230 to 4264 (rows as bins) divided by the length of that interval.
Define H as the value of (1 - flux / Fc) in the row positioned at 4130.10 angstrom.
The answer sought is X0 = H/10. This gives -0.0071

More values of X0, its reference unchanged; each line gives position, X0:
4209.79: -0.0028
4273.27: -0.0041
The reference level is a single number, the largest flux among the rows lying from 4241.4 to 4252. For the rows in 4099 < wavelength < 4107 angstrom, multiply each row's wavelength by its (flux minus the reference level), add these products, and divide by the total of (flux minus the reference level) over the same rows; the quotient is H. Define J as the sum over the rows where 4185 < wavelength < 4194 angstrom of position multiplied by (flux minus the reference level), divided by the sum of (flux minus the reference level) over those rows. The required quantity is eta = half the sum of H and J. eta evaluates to 4146.5 angstrom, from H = 4103.8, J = 4189.2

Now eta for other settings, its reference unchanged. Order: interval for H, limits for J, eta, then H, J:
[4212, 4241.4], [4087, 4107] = 4165.2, 4229.6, 4100.8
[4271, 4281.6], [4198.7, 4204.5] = 4238.8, 4276.1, 4201.5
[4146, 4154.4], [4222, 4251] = 4192.7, 4149.8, 4235.6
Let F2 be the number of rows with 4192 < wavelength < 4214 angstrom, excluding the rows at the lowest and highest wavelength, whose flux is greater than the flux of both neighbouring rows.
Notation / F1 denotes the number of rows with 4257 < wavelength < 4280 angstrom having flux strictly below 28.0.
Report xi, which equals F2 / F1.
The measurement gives 0.278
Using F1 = 18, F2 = 5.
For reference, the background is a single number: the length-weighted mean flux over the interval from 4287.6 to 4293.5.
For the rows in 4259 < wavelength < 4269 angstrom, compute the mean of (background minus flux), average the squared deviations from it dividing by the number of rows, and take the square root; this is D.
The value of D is 1.88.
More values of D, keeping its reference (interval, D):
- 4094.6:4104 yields 1.72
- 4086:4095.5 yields 2.17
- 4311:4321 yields 5.05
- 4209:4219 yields 0.83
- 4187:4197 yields 1.95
